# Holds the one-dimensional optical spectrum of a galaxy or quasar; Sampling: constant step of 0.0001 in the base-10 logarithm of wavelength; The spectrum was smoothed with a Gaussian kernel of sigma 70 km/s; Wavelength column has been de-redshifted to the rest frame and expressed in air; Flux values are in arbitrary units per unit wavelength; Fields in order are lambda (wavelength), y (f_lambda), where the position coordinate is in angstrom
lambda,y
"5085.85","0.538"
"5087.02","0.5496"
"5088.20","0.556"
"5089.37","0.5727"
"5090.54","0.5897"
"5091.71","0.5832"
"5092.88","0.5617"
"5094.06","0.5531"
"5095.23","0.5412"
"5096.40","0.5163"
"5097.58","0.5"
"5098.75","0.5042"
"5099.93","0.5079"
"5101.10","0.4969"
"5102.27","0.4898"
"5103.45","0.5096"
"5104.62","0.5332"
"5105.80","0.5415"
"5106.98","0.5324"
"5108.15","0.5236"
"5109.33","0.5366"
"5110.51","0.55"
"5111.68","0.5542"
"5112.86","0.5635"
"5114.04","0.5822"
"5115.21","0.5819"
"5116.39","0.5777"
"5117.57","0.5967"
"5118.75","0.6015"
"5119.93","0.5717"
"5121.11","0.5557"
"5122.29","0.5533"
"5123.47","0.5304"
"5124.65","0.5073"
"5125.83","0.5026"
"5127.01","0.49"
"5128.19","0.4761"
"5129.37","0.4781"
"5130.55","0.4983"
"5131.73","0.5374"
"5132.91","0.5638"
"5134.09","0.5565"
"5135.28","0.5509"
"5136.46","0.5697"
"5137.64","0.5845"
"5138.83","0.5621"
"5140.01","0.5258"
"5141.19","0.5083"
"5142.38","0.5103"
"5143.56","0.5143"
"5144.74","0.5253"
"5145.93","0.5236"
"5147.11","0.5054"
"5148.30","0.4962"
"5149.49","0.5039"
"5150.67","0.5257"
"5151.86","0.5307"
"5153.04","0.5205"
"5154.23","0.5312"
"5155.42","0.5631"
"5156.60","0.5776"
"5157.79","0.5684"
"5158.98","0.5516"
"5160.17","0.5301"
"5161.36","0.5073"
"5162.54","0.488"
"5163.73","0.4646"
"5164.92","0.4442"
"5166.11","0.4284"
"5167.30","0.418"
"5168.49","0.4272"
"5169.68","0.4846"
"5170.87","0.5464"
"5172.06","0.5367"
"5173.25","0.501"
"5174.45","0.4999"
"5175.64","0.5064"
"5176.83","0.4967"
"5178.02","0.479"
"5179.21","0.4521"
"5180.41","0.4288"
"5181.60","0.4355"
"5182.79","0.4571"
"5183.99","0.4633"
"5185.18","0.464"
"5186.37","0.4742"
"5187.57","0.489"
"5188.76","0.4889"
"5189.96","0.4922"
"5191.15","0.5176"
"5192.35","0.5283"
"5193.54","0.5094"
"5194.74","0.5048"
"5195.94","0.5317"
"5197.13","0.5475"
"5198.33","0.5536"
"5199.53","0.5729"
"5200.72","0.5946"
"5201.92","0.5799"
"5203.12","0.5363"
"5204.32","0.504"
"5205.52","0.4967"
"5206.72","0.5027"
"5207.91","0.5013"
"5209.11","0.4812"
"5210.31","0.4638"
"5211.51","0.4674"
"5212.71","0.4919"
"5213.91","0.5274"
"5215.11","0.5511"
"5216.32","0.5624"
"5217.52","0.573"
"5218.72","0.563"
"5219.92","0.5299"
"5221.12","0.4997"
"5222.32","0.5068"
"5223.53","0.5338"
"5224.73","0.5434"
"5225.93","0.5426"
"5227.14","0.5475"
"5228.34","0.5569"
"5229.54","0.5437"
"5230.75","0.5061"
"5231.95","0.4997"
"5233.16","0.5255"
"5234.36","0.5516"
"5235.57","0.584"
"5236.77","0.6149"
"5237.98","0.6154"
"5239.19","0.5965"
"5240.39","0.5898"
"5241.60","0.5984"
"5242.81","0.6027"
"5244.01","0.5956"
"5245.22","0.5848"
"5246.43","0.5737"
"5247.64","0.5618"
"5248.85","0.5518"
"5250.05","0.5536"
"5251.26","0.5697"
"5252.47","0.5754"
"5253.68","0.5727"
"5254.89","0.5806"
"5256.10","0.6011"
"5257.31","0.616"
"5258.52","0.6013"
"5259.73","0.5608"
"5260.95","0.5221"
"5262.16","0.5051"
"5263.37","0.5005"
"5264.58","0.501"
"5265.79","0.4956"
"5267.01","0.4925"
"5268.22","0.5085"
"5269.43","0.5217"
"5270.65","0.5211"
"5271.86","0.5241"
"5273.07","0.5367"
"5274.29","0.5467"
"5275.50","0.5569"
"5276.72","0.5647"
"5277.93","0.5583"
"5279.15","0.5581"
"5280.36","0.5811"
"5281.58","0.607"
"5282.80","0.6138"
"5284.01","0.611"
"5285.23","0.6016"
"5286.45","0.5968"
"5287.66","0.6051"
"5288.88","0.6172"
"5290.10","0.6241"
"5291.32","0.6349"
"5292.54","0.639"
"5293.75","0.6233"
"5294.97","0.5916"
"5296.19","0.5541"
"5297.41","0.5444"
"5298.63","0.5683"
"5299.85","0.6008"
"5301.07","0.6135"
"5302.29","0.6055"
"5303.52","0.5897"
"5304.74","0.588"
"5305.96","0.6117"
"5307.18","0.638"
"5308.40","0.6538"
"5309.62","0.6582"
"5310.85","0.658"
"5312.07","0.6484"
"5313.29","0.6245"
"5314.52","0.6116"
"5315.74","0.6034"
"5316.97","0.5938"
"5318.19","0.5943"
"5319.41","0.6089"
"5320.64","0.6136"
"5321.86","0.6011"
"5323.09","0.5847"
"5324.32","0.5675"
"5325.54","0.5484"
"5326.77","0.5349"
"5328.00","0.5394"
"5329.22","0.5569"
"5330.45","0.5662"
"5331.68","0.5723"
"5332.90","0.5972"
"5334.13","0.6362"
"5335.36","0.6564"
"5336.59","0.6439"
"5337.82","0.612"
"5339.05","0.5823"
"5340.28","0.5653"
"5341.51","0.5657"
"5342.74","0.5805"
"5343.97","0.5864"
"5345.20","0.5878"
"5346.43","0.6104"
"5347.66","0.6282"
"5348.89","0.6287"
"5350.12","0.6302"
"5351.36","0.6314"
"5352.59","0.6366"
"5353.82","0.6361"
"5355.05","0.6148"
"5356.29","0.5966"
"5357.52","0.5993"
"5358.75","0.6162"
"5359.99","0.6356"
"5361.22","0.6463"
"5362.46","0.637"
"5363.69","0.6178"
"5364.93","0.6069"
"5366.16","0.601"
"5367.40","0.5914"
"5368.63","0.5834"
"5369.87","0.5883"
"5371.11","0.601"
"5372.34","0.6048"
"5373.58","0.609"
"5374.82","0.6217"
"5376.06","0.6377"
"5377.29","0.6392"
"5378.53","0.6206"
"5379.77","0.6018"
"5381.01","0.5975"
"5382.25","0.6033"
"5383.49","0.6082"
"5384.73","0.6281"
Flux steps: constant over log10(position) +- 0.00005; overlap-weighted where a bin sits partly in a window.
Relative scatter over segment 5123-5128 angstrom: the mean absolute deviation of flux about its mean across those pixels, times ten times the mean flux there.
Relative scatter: 0.058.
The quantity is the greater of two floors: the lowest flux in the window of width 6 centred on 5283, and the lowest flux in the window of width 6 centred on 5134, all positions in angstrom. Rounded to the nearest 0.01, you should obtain 0.58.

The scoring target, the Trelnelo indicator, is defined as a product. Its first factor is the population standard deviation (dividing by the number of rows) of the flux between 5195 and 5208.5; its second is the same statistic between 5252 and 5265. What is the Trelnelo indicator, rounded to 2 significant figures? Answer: 0.0014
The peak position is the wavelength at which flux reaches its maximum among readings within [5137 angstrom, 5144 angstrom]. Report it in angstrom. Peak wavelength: 5137.64 angstrom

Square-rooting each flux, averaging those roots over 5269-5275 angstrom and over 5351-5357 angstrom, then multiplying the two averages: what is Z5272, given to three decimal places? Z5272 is 0.575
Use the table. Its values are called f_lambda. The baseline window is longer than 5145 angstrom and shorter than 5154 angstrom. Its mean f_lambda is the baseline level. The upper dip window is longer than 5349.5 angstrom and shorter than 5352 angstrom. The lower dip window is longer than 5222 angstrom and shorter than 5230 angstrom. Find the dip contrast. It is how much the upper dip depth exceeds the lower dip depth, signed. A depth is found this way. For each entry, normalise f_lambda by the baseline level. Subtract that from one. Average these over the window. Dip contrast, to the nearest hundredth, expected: -0.18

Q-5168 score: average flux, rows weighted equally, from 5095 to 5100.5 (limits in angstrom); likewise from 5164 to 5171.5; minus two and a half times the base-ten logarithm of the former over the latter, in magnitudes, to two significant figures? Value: -0.12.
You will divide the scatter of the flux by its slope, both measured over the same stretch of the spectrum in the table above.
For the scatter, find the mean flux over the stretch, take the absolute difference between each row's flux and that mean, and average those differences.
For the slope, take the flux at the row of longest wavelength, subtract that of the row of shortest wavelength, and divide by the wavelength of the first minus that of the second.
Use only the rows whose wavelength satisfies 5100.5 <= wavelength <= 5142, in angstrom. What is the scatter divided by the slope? 101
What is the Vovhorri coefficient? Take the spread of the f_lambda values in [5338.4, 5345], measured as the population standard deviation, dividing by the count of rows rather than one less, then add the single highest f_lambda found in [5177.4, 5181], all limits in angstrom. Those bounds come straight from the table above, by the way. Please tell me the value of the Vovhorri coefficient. 0.49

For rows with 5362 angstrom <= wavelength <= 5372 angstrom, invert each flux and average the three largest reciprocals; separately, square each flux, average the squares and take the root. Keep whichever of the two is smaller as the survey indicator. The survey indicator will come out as 0.60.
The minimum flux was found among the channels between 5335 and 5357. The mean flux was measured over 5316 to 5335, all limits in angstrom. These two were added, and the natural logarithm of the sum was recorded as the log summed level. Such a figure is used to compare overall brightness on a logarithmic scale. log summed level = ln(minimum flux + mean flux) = 0.14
